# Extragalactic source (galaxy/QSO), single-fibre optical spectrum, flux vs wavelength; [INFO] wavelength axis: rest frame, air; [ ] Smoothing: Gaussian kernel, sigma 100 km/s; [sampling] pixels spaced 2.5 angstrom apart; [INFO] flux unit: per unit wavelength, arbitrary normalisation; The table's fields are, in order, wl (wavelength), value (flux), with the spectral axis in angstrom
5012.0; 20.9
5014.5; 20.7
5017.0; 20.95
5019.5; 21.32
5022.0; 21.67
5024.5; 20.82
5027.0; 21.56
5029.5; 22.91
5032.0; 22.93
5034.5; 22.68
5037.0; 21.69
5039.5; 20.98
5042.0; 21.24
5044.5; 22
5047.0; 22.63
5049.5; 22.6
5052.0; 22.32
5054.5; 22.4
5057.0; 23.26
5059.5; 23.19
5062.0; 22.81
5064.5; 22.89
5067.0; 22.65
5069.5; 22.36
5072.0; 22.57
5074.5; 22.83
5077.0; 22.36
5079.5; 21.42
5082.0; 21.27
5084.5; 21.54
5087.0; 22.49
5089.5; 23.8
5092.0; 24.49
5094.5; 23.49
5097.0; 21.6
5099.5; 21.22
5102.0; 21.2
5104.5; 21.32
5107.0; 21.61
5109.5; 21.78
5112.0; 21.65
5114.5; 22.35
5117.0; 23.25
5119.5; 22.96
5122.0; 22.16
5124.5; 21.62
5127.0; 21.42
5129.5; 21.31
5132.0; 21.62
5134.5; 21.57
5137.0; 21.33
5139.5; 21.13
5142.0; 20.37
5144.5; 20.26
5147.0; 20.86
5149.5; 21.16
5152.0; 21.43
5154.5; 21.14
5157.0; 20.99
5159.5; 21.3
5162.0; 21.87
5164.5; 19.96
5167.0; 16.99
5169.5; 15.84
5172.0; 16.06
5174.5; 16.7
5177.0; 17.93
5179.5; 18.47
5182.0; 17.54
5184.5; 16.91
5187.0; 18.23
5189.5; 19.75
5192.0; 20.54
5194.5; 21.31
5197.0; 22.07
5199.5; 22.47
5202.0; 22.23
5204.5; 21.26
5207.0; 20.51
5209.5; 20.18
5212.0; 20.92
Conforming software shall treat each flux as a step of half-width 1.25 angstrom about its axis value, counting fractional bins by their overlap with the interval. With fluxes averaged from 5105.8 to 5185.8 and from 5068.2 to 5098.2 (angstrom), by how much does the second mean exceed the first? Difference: 2.2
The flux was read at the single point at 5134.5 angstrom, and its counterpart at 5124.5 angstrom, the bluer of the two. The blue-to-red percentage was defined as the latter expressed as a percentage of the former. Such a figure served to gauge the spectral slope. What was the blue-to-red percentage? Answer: 100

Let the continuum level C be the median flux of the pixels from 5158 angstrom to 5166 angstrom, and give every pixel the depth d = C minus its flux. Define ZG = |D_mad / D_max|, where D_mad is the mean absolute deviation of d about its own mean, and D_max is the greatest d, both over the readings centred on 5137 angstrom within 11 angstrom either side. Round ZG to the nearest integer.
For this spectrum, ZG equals 0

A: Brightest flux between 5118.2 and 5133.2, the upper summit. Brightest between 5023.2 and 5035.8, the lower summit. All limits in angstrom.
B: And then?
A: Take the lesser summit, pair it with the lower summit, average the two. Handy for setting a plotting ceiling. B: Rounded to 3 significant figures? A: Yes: 22.9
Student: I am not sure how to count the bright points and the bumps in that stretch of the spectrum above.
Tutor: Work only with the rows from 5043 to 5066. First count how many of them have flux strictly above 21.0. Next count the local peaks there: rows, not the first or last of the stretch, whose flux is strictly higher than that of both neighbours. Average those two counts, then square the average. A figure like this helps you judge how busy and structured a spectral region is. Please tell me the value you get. 30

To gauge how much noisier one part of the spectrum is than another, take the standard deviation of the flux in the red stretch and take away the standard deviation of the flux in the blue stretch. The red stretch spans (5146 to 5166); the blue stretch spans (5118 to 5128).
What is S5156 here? -0.1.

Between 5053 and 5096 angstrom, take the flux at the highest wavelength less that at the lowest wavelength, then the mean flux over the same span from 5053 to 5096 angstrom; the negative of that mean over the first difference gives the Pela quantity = -21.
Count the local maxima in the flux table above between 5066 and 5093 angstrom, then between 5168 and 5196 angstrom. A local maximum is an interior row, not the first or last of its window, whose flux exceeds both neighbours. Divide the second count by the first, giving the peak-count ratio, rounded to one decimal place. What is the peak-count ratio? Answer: 1.0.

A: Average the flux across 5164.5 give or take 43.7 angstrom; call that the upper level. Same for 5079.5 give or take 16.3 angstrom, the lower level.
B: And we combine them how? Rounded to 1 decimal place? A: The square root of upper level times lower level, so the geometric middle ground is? 21.4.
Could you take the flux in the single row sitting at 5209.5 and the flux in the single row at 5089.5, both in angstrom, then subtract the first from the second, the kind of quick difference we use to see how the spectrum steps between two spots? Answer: 3.6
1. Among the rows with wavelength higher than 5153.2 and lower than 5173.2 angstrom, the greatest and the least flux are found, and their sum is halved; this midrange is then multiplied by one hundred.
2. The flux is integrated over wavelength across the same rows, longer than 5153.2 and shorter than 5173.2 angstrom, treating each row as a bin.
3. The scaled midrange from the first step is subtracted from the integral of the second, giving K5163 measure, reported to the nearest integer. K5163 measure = -1500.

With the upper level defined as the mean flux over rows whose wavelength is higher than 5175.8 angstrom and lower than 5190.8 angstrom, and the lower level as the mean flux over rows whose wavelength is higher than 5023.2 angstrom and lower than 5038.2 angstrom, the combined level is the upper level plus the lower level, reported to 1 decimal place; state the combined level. 40.2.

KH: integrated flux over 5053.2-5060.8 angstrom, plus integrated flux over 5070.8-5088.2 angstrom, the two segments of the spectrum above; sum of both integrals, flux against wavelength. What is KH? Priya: 558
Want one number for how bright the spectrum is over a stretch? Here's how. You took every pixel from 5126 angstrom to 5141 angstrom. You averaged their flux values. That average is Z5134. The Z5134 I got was 21.4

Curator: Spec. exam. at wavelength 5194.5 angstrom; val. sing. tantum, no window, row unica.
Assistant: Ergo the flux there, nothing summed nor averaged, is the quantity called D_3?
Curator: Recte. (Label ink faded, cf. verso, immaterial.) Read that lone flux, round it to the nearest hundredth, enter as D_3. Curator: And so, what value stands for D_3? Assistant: 21.31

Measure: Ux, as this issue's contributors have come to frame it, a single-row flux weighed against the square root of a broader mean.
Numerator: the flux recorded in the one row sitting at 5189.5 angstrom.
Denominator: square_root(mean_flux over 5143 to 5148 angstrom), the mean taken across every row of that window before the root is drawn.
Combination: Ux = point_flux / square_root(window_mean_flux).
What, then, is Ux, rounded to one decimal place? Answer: 4.4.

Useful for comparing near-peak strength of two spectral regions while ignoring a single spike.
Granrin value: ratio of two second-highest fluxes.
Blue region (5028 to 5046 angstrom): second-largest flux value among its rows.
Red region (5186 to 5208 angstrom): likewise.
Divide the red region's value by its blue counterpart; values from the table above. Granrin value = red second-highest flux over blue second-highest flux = 0.97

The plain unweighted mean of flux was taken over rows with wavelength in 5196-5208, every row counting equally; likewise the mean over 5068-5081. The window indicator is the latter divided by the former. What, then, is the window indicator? 1.03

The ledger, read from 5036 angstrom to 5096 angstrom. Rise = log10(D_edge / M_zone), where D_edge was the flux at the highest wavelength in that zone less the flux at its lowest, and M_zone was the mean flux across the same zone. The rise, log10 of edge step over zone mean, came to -1.1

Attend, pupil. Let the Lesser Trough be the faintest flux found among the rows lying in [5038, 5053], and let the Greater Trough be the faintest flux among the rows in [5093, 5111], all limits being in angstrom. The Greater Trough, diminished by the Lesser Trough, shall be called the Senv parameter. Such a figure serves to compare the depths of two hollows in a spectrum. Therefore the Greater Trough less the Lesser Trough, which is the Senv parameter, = 0.2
